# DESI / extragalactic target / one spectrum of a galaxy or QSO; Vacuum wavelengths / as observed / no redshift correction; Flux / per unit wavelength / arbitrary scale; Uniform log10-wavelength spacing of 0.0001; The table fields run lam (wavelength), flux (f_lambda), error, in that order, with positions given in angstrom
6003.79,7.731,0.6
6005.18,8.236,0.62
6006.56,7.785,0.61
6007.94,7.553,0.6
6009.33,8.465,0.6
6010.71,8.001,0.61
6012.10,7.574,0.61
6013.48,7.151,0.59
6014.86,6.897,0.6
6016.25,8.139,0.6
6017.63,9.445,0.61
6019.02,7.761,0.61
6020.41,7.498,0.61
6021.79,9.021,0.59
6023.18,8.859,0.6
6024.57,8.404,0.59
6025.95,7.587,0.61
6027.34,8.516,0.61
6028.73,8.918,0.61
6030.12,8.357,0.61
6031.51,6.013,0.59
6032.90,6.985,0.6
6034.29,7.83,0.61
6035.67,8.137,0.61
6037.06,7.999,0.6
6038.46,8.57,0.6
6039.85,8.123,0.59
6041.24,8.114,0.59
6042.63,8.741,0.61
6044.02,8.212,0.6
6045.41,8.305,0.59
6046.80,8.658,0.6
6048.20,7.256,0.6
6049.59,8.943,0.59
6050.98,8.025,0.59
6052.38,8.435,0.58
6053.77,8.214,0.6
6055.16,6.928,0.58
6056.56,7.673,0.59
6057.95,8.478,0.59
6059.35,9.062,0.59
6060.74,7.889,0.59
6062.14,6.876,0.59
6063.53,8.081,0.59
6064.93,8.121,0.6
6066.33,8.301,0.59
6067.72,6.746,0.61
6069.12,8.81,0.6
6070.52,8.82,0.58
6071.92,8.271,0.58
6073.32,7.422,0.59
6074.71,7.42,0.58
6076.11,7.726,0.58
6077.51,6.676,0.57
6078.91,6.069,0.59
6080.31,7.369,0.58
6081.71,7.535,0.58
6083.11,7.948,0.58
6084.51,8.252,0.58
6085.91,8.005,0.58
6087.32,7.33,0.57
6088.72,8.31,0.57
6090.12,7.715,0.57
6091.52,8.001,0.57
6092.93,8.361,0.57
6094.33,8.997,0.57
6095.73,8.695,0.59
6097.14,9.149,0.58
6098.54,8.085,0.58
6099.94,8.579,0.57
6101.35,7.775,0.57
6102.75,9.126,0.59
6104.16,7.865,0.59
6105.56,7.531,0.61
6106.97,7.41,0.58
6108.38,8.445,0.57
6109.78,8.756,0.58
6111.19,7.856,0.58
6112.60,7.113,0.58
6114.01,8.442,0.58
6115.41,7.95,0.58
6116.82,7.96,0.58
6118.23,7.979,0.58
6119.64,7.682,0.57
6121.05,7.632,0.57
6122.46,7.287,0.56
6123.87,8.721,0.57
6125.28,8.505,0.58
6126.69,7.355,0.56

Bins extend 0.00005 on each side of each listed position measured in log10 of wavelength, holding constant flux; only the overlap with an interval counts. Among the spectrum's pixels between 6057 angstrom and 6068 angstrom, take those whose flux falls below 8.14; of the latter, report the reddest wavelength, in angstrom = 6067.72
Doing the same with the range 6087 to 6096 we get 6091.52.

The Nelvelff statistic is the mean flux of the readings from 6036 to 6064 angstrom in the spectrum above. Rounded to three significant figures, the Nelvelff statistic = 8.13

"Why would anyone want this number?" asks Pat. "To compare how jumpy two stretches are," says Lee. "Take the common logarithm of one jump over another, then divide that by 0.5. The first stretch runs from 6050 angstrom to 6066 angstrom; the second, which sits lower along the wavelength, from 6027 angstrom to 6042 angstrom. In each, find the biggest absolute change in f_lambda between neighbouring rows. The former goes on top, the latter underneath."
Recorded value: -0.52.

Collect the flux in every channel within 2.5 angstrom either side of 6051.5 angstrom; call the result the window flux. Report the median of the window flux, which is 8.3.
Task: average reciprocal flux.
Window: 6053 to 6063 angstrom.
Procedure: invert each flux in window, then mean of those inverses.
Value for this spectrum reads 0.1281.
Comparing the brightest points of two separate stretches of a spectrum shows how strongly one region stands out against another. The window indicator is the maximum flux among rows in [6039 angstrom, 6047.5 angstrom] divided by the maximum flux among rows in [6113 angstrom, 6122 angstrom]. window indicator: 1.04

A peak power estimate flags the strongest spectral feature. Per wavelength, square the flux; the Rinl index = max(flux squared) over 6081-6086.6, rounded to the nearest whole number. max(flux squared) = 68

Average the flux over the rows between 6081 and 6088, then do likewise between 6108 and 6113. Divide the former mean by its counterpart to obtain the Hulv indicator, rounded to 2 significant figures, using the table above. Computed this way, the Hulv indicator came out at 0.97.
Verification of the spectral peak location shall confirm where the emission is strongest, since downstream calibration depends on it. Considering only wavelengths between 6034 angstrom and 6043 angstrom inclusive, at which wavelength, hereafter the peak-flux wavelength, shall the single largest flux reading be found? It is 6042.63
